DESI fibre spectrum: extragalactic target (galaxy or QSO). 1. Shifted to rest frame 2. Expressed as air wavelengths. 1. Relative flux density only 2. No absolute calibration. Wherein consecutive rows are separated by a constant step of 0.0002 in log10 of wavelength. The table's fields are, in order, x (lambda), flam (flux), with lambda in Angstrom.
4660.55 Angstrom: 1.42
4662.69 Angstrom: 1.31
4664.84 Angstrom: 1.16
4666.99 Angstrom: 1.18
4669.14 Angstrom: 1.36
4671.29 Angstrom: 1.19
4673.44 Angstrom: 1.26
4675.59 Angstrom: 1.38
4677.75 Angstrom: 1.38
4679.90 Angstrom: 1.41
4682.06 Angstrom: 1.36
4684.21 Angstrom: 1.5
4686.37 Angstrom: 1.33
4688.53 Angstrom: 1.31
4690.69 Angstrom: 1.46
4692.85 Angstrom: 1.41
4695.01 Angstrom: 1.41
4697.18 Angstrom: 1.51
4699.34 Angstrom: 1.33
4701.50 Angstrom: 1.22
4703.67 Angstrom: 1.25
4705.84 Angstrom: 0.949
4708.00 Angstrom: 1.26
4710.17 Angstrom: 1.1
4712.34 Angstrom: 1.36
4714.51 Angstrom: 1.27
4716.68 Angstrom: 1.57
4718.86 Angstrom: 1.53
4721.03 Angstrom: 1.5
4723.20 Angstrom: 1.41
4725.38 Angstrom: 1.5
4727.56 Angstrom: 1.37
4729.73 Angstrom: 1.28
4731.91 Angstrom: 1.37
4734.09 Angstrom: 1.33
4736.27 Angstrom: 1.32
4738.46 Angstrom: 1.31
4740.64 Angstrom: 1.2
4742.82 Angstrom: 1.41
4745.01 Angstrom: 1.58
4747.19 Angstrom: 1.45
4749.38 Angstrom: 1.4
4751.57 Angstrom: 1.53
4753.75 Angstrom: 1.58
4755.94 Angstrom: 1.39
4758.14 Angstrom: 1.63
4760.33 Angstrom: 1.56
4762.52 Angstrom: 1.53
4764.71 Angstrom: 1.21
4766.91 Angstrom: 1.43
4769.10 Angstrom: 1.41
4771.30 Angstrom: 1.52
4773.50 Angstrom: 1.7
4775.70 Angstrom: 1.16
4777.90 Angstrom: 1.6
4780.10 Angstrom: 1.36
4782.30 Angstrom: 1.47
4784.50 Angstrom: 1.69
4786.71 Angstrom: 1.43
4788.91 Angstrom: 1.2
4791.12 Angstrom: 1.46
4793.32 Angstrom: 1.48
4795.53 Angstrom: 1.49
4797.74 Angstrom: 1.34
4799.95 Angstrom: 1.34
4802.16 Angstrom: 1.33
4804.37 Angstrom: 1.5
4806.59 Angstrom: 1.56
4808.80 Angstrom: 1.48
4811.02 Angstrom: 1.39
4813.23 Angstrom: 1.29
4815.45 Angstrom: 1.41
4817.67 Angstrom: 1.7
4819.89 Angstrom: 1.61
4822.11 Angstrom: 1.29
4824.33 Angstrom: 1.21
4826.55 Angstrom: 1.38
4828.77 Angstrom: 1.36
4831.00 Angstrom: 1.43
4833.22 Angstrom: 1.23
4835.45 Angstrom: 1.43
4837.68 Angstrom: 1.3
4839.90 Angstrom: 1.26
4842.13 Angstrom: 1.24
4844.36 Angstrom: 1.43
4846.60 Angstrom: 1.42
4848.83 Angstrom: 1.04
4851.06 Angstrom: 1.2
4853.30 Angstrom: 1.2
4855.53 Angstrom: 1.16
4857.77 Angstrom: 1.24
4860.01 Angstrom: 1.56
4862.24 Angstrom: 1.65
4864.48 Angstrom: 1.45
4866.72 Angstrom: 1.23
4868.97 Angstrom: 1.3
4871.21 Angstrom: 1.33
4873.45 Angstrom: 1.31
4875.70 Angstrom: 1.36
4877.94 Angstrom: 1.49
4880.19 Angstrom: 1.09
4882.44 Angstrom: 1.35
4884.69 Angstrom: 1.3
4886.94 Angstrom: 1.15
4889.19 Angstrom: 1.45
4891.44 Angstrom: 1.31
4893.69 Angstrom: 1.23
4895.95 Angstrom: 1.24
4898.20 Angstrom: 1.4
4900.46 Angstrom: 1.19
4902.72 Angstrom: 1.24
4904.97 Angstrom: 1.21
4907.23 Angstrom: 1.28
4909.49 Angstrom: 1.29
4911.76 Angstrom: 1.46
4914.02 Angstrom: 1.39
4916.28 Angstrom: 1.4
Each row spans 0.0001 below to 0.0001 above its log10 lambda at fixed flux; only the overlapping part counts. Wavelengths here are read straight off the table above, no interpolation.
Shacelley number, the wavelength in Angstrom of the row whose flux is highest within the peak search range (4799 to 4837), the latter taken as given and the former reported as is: 4817.67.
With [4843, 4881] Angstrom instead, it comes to 4862.24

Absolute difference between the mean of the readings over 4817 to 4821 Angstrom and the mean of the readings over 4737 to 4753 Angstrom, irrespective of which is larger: 0.24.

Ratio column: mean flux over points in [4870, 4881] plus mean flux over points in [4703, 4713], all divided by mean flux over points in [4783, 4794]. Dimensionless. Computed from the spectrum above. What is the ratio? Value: 1.72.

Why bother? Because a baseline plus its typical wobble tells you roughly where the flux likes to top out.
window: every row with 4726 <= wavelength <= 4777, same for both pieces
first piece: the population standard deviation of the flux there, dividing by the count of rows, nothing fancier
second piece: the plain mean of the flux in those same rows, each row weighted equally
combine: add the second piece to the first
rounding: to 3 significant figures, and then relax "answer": 1.56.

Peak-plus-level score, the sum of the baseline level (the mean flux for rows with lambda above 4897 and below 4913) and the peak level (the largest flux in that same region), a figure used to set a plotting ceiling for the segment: 2.76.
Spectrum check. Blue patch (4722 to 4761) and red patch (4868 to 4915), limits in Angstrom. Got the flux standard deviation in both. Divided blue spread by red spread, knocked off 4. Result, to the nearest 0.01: -2.84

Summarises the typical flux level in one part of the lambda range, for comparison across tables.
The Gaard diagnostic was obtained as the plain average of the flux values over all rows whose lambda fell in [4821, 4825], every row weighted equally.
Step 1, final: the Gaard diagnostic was 1.25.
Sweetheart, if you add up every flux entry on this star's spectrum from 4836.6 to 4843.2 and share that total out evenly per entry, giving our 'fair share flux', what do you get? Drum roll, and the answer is 1.27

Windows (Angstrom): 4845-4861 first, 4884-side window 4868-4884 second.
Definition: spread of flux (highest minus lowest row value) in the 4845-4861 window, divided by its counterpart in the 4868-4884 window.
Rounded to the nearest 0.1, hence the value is 1.3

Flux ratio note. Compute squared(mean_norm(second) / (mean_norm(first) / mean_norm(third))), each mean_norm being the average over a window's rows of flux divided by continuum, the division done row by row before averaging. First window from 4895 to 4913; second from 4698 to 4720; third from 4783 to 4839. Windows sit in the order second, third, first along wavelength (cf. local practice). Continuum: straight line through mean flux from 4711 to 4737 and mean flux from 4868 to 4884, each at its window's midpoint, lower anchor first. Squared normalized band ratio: 0.93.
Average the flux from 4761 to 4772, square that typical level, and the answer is 2.02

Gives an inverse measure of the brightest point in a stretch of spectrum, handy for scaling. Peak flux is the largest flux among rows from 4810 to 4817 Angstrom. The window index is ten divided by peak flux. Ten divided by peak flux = 7.1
